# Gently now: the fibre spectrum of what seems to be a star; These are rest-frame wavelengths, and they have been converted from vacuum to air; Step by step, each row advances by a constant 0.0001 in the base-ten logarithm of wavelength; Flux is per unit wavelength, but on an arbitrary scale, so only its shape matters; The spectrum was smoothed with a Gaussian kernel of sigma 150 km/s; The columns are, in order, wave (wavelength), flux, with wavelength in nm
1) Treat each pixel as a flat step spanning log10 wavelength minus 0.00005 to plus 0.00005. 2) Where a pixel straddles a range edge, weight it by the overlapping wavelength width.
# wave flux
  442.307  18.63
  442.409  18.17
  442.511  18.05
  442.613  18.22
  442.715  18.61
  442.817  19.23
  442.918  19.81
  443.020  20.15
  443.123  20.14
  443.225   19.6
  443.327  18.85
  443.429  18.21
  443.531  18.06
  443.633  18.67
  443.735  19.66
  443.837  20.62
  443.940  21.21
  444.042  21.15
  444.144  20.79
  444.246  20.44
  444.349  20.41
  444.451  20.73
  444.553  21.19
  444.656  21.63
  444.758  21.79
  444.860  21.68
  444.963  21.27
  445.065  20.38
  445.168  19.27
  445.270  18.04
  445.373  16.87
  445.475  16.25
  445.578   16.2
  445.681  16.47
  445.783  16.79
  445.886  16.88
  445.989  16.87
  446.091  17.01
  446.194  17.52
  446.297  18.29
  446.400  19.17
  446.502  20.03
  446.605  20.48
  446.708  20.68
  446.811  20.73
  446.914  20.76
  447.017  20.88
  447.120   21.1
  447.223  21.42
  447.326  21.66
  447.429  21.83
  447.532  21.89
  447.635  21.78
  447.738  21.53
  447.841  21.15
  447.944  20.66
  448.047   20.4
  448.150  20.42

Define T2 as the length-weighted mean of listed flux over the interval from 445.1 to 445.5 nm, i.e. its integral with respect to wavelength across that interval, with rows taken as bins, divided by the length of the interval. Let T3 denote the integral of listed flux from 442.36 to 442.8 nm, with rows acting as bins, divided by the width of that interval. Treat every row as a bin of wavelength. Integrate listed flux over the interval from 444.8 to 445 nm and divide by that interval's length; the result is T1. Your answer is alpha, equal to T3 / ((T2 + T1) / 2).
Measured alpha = 0.93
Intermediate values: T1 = 21.5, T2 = 18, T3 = 18.3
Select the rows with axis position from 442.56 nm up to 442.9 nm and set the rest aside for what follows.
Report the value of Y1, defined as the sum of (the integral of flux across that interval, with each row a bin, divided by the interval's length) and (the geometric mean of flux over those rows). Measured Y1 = 37.5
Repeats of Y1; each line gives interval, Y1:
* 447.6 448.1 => 42.2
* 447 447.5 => 42.8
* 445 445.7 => 35.3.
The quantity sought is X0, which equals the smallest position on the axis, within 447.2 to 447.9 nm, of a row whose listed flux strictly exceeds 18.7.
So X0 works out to 447.223 nm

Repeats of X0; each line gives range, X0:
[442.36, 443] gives 442.817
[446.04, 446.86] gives 446.400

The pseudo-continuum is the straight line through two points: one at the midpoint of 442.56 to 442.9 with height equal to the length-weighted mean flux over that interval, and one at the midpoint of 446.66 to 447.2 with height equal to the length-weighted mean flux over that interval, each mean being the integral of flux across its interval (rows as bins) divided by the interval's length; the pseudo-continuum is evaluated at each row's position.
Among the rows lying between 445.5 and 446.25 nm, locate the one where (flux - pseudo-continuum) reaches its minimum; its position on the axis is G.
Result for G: 445.578 nm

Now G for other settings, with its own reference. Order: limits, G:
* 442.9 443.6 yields 443.531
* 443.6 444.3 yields 443.633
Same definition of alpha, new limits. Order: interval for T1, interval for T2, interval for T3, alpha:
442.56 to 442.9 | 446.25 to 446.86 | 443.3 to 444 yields 1.00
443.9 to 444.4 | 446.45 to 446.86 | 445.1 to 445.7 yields 0.84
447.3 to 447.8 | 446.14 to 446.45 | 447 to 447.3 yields 1.06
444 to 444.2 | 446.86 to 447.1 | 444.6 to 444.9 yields 1.04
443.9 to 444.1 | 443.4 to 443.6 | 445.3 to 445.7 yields 0.84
